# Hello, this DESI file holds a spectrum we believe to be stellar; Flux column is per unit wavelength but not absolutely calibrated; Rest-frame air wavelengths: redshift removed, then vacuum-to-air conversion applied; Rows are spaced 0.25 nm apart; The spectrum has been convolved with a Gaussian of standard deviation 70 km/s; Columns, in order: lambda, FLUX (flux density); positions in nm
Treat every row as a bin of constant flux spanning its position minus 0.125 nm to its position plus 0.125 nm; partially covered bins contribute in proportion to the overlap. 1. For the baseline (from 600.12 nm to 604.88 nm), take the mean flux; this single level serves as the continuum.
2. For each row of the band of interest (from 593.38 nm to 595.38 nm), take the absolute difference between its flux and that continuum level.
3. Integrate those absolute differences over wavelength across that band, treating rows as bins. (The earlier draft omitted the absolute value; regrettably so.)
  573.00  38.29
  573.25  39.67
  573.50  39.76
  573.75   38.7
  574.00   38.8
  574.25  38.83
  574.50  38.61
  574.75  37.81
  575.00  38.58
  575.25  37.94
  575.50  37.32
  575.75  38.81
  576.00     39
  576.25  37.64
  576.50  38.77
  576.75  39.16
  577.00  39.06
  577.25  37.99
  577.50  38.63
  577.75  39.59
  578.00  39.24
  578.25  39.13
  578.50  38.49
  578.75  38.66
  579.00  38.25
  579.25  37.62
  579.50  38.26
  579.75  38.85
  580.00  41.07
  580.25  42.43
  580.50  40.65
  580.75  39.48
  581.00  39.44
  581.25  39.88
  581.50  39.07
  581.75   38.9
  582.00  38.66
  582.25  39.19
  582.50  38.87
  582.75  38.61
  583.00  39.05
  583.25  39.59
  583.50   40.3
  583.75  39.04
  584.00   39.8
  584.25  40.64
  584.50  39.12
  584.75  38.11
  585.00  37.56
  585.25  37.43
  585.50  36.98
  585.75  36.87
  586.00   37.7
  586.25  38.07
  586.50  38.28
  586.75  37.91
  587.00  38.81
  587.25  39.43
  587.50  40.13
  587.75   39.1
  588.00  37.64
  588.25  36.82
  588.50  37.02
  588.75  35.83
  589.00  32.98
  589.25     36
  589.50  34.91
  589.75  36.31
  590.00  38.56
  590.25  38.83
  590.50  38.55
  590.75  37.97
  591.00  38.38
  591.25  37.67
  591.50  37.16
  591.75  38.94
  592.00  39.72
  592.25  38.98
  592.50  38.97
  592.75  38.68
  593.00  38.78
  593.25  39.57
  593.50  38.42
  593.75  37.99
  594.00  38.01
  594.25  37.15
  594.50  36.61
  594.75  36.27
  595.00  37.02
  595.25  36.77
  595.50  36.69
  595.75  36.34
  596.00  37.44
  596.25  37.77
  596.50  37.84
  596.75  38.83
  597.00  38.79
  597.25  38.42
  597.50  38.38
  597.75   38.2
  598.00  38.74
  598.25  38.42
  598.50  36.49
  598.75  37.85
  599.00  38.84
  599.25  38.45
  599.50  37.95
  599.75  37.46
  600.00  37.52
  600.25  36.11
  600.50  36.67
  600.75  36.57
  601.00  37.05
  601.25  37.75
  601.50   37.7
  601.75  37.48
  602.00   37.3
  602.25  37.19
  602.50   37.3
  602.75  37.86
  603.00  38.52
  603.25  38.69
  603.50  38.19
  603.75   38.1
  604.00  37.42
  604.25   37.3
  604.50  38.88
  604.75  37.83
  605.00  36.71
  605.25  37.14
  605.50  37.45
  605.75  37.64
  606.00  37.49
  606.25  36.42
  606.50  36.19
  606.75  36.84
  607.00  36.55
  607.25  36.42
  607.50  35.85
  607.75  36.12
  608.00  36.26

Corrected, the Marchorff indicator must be 1.44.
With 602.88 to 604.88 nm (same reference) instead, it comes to 1.30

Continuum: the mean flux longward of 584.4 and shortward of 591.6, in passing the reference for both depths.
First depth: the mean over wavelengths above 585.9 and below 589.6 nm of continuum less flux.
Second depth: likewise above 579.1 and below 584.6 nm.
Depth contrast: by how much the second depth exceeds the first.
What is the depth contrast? -2.1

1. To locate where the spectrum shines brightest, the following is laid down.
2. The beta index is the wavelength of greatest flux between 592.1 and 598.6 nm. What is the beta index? 593.25 nm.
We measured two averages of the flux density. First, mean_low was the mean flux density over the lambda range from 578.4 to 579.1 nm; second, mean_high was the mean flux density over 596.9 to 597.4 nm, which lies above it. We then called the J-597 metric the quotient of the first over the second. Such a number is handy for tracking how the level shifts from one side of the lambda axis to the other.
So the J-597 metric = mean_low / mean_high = 1.00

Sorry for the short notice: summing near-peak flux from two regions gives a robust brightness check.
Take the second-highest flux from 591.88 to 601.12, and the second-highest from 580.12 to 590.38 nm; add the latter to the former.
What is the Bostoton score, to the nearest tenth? 80.2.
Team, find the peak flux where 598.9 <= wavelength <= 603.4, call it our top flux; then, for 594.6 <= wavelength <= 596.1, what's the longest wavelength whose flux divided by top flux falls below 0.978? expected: 596.00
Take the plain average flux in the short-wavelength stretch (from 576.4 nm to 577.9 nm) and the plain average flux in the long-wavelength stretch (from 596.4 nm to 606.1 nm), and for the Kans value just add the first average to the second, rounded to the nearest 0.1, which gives 76.6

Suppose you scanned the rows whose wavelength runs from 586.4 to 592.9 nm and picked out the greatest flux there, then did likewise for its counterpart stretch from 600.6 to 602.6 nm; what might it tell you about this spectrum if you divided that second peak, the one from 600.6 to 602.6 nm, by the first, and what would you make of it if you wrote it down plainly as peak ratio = 0.94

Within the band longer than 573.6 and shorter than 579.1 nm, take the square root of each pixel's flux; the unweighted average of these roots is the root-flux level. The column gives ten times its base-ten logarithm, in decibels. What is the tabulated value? 7.93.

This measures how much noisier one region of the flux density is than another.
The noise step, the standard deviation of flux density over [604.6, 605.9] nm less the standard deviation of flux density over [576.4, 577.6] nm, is -0.02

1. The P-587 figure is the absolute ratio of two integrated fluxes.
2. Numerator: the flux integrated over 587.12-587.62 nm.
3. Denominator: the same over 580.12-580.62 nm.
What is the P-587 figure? 0.96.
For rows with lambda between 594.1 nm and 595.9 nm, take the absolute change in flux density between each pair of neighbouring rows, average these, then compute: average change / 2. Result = 0.19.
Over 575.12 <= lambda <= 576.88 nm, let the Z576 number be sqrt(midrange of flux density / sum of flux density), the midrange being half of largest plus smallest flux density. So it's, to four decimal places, 0.3773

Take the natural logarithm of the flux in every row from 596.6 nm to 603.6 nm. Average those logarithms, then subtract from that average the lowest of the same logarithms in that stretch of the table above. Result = 0.046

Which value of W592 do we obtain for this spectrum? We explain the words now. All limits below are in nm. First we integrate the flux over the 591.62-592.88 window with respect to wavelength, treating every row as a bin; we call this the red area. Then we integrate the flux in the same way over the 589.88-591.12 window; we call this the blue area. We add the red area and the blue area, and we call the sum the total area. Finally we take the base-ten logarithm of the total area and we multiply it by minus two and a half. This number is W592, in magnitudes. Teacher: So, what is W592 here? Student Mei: -4.97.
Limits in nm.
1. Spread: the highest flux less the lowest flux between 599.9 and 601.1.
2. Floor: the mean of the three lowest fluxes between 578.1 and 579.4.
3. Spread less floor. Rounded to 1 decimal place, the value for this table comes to -36.7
